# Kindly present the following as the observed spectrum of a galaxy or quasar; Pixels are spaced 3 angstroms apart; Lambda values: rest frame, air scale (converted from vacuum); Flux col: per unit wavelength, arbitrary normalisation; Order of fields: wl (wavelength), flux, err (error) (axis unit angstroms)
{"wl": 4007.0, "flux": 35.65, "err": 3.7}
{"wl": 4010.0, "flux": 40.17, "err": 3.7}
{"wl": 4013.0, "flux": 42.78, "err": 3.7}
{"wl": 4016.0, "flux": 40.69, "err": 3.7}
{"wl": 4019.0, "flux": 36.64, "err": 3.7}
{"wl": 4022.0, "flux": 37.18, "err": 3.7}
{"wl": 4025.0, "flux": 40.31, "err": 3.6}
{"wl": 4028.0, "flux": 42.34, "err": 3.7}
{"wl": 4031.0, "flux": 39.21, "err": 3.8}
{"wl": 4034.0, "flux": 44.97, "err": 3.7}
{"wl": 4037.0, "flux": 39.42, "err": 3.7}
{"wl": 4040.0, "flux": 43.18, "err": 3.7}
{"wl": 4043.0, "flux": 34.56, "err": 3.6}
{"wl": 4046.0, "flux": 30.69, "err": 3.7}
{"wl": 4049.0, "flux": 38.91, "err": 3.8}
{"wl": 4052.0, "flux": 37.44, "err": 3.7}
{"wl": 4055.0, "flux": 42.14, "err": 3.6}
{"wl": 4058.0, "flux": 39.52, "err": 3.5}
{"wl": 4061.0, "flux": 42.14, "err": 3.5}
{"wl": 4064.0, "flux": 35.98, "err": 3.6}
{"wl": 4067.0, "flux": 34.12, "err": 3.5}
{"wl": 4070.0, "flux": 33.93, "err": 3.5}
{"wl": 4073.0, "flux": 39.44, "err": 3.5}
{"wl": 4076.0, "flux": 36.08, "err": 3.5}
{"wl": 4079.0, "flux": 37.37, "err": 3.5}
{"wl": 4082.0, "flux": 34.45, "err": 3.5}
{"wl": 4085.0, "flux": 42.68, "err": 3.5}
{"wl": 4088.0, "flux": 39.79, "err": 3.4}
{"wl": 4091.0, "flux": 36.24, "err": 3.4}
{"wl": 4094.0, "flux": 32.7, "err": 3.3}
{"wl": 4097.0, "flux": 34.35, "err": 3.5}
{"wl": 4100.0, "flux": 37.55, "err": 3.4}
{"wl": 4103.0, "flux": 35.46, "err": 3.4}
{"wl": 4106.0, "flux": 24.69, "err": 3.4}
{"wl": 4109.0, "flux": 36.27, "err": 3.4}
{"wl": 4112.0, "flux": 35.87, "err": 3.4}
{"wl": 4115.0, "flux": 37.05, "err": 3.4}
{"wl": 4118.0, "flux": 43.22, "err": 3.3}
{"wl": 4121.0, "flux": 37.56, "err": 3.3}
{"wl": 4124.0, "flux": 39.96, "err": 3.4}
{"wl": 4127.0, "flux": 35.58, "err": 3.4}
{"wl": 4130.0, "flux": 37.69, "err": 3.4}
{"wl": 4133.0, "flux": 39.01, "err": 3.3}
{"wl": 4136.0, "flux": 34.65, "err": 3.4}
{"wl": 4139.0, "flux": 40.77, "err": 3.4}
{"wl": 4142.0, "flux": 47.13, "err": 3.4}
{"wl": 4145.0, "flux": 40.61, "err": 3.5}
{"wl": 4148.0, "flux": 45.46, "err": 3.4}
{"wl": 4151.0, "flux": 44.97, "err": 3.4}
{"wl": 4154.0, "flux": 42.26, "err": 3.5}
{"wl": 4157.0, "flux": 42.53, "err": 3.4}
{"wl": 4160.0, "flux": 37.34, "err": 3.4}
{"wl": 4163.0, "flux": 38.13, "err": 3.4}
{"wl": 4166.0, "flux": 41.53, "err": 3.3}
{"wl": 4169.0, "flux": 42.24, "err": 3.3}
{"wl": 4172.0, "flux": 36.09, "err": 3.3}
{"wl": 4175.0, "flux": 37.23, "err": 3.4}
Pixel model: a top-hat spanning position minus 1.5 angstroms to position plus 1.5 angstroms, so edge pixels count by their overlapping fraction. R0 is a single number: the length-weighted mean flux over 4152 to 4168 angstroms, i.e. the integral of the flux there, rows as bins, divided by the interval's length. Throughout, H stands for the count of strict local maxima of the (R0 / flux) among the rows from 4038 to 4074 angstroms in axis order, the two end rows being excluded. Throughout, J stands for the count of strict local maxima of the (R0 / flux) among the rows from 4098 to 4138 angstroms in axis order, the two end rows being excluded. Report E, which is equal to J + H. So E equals 8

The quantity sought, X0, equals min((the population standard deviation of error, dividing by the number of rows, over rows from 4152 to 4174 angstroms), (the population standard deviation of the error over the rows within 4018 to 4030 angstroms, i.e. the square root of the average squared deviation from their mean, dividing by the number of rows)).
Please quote 0.043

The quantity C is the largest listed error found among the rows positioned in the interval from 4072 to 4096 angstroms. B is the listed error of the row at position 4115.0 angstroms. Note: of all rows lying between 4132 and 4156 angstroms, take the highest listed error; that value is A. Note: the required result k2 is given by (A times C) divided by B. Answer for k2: 3.60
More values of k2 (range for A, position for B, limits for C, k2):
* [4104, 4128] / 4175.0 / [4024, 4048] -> 3.80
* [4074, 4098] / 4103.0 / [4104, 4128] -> 3.50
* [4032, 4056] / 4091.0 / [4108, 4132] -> 3.80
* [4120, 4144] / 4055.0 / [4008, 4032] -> 3.59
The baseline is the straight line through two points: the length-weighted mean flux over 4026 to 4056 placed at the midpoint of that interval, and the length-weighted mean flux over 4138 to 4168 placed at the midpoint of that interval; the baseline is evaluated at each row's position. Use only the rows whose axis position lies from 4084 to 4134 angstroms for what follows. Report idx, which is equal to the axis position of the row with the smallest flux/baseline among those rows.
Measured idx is 4106.0 angstroms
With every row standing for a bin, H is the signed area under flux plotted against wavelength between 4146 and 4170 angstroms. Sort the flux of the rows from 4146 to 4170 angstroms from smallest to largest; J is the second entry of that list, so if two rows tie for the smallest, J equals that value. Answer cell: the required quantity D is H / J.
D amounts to 26.3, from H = 1003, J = 38.13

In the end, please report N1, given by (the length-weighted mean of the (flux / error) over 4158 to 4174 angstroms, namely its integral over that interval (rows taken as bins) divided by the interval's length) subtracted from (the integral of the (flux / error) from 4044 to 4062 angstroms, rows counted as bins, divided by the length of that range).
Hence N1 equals -1.2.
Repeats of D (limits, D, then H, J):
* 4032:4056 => 27.0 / 932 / 34.56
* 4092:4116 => 25.1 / 821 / 32.7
